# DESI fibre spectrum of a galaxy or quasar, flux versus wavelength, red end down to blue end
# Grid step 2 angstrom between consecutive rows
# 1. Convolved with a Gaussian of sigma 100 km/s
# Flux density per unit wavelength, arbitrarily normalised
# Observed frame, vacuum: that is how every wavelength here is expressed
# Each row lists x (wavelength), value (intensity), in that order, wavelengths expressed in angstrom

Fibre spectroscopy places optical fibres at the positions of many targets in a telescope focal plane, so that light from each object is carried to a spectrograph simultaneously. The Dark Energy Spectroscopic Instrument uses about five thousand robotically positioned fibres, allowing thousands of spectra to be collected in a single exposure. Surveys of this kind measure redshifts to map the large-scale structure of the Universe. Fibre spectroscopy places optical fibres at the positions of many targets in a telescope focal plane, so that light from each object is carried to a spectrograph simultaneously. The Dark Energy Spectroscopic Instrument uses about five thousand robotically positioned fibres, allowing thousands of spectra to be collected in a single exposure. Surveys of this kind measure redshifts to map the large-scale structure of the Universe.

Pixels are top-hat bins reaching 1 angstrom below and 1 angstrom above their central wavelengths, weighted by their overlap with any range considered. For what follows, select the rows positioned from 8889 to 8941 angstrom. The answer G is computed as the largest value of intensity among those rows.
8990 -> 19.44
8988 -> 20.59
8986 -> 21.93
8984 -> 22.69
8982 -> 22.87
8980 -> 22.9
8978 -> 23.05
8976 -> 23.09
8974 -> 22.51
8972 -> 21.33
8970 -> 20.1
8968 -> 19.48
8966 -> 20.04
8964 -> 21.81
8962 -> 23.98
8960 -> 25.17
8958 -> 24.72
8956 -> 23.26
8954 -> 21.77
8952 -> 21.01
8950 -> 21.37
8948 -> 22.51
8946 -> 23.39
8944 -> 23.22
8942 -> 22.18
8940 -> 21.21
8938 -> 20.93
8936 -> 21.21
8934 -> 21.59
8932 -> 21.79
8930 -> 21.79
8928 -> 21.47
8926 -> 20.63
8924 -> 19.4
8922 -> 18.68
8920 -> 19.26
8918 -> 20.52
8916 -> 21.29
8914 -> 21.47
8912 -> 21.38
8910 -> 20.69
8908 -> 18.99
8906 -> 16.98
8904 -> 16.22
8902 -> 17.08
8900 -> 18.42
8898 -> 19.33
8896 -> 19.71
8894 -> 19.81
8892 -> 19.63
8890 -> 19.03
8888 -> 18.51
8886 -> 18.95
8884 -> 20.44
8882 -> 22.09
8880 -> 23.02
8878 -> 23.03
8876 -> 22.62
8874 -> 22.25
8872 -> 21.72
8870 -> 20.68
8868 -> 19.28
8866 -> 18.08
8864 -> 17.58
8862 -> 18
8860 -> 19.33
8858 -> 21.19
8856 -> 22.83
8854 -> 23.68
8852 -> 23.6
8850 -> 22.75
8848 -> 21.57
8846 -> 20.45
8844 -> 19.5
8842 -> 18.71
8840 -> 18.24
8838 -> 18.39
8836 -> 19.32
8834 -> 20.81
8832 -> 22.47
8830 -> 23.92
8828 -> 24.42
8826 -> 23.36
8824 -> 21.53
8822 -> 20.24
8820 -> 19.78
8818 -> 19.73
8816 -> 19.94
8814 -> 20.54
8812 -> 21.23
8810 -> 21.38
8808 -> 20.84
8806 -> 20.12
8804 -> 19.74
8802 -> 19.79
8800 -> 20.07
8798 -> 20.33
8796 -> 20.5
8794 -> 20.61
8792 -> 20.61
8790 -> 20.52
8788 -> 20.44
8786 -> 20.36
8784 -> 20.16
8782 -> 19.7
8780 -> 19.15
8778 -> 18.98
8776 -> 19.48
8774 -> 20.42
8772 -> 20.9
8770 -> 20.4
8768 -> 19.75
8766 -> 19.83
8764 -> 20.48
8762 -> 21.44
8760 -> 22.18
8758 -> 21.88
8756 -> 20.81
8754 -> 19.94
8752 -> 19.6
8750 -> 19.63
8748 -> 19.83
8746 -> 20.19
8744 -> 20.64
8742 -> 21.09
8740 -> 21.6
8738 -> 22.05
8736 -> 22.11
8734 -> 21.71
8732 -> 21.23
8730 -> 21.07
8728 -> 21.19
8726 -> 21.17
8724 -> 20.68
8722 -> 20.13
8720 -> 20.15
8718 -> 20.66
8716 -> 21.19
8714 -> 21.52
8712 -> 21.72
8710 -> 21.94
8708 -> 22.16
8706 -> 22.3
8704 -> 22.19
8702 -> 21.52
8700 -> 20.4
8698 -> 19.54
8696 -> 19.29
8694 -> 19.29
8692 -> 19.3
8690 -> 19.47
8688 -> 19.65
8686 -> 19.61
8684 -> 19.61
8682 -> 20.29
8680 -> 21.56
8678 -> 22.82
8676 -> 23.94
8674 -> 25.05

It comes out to 21.79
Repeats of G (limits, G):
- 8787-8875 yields 24.42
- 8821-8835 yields 24.42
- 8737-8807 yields 22.18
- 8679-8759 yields 22.3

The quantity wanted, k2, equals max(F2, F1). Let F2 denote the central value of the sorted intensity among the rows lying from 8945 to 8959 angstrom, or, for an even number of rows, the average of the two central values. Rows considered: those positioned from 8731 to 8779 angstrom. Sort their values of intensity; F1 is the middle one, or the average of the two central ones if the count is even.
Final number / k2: 22.5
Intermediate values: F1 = 20.6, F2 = 22.5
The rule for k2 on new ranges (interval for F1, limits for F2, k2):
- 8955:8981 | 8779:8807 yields 22.9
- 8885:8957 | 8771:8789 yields 20.8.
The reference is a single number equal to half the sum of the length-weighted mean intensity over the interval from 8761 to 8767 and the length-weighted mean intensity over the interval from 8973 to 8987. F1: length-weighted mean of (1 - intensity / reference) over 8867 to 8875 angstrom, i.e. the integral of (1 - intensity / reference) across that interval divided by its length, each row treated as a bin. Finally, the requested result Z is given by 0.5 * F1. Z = 0.015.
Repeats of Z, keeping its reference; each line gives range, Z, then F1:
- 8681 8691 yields 0.044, 0.09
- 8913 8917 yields 0.006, 0.01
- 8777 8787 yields 0.046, 0.09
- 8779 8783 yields 0.051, 0.10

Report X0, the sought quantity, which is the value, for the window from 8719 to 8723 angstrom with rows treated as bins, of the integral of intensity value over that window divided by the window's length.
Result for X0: 20.14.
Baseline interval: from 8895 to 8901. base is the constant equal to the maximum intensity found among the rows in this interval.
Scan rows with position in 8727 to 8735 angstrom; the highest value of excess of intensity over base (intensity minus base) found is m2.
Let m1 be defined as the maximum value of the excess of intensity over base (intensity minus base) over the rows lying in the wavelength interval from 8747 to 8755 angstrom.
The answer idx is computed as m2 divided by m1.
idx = 8.7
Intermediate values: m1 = 0.2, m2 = 2.0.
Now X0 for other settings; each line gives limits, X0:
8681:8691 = 19.73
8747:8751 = 19.73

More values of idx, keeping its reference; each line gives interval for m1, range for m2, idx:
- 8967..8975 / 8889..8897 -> 0.0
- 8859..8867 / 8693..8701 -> -1.8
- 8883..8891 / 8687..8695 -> -0.1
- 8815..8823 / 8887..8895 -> 0.2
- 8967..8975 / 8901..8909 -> -0.3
